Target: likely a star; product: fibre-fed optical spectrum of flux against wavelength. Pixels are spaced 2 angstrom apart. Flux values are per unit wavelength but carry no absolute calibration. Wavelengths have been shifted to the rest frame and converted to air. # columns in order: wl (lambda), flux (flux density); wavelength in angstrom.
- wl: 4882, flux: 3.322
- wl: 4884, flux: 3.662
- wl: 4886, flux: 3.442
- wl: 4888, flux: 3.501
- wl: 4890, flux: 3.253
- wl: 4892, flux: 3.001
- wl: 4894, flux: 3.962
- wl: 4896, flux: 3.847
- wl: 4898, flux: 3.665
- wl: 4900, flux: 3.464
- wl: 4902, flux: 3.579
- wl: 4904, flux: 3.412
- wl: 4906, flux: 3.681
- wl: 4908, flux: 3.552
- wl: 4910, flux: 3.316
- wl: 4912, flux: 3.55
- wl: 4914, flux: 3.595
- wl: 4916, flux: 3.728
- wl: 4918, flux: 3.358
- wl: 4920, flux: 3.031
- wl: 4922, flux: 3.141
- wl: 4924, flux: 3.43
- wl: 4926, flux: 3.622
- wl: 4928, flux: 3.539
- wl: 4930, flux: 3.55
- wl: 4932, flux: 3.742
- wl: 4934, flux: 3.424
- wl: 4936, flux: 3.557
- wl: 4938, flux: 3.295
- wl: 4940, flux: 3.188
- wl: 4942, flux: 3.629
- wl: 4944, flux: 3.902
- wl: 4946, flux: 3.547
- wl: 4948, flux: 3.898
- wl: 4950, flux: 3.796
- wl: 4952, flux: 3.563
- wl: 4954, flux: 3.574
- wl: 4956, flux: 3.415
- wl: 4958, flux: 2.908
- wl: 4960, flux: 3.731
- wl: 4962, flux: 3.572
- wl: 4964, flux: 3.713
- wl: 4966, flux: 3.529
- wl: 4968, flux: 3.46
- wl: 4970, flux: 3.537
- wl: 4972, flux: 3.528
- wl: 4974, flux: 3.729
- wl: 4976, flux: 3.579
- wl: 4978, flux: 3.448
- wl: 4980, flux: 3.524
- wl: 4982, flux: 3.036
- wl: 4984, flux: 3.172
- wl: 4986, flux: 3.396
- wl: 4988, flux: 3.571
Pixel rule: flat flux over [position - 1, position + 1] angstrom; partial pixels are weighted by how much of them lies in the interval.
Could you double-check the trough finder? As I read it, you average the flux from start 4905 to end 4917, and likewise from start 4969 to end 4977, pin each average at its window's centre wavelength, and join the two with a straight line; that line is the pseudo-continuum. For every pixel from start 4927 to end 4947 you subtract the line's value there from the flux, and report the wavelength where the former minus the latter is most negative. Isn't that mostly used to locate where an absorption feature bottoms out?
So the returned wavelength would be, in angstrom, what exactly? 4940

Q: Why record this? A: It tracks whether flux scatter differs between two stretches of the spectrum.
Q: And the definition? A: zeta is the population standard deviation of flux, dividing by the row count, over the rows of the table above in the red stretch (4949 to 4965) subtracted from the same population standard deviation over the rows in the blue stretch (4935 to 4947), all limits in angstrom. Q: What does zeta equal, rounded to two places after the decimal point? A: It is -0.03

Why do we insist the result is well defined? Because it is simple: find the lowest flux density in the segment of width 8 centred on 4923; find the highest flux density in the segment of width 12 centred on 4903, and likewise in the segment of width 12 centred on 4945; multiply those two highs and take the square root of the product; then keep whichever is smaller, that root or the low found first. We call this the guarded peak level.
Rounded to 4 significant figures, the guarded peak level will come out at 3.031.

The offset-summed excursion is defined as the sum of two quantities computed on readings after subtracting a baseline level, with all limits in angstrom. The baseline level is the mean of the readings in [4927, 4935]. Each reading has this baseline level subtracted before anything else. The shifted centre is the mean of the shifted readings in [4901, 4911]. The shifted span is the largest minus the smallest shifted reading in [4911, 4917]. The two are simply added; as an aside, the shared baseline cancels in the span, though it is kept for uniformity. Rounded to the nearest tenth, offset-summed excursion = 0.1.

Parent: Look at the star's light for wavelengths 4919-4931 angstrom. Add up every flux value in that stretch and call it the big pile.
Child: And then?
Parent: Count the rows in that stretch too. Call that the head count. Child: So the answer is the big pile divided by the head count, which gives 3.39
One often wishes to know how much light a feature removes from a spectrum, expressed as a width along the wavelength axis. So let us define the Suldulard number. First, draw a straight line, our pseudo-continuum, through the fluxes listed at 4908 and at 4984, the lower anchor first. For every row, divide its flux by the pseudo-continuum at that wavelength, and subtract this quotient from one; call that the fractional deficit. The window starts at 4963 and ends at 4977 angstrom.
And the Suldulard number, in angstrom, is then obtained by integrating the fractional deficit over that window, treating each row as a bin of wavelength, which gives -1.5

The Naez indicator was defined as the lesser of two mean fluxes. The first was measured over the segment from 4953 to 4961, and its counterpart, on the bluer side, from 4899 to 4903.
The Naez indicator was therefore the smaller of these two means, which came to 3.41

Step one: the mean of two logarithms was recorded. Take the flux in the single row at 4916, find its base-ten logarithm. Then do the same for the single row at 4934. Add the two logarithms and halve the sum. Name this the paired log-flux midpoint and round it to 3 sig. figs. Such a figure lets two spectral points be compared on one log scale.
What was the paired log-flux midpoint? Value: 0.553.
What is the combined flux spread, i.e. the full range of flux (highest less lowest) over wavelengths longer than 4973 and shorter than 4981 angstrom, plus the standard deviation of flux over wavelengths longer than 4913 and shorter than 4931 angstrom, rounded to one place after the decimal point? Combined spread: 0.5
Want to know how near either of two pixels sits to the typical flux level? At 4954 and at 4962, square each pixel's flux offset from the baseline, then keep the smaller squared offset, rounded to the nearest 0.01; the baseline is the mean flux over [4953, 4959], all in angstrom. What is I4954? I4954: 0.07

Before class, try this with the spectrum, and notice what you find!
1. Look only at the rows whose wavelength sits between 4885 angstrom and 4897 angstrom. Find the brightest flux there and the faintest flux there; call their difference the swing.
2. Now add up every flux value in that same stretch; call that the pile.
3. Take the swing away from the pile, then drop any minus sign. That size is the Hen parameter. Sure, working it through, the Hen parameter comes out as 20.0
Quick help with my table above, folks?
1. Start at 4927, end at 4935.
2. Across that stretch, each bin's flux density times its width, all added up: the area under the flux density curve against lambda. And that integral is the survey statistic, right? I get 28.5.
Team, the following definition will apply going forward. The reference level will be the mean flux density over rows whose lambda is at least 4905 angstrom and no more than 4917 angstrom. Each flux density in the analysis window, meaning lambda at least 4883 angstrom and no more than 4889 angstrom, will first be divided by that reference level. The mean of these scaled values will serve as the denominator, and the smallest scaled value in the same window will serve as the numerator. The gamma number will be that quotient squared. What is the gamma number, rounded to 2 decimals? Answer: 0.95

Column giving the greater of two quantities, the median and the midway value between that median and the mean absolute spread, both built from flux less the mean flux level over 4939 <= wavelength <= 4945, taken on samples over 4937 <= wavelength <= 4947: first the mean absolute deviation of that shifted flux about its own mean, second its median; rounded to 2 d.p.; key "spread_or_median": 0.10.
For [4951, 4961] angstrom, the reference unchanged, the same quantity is 0.11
